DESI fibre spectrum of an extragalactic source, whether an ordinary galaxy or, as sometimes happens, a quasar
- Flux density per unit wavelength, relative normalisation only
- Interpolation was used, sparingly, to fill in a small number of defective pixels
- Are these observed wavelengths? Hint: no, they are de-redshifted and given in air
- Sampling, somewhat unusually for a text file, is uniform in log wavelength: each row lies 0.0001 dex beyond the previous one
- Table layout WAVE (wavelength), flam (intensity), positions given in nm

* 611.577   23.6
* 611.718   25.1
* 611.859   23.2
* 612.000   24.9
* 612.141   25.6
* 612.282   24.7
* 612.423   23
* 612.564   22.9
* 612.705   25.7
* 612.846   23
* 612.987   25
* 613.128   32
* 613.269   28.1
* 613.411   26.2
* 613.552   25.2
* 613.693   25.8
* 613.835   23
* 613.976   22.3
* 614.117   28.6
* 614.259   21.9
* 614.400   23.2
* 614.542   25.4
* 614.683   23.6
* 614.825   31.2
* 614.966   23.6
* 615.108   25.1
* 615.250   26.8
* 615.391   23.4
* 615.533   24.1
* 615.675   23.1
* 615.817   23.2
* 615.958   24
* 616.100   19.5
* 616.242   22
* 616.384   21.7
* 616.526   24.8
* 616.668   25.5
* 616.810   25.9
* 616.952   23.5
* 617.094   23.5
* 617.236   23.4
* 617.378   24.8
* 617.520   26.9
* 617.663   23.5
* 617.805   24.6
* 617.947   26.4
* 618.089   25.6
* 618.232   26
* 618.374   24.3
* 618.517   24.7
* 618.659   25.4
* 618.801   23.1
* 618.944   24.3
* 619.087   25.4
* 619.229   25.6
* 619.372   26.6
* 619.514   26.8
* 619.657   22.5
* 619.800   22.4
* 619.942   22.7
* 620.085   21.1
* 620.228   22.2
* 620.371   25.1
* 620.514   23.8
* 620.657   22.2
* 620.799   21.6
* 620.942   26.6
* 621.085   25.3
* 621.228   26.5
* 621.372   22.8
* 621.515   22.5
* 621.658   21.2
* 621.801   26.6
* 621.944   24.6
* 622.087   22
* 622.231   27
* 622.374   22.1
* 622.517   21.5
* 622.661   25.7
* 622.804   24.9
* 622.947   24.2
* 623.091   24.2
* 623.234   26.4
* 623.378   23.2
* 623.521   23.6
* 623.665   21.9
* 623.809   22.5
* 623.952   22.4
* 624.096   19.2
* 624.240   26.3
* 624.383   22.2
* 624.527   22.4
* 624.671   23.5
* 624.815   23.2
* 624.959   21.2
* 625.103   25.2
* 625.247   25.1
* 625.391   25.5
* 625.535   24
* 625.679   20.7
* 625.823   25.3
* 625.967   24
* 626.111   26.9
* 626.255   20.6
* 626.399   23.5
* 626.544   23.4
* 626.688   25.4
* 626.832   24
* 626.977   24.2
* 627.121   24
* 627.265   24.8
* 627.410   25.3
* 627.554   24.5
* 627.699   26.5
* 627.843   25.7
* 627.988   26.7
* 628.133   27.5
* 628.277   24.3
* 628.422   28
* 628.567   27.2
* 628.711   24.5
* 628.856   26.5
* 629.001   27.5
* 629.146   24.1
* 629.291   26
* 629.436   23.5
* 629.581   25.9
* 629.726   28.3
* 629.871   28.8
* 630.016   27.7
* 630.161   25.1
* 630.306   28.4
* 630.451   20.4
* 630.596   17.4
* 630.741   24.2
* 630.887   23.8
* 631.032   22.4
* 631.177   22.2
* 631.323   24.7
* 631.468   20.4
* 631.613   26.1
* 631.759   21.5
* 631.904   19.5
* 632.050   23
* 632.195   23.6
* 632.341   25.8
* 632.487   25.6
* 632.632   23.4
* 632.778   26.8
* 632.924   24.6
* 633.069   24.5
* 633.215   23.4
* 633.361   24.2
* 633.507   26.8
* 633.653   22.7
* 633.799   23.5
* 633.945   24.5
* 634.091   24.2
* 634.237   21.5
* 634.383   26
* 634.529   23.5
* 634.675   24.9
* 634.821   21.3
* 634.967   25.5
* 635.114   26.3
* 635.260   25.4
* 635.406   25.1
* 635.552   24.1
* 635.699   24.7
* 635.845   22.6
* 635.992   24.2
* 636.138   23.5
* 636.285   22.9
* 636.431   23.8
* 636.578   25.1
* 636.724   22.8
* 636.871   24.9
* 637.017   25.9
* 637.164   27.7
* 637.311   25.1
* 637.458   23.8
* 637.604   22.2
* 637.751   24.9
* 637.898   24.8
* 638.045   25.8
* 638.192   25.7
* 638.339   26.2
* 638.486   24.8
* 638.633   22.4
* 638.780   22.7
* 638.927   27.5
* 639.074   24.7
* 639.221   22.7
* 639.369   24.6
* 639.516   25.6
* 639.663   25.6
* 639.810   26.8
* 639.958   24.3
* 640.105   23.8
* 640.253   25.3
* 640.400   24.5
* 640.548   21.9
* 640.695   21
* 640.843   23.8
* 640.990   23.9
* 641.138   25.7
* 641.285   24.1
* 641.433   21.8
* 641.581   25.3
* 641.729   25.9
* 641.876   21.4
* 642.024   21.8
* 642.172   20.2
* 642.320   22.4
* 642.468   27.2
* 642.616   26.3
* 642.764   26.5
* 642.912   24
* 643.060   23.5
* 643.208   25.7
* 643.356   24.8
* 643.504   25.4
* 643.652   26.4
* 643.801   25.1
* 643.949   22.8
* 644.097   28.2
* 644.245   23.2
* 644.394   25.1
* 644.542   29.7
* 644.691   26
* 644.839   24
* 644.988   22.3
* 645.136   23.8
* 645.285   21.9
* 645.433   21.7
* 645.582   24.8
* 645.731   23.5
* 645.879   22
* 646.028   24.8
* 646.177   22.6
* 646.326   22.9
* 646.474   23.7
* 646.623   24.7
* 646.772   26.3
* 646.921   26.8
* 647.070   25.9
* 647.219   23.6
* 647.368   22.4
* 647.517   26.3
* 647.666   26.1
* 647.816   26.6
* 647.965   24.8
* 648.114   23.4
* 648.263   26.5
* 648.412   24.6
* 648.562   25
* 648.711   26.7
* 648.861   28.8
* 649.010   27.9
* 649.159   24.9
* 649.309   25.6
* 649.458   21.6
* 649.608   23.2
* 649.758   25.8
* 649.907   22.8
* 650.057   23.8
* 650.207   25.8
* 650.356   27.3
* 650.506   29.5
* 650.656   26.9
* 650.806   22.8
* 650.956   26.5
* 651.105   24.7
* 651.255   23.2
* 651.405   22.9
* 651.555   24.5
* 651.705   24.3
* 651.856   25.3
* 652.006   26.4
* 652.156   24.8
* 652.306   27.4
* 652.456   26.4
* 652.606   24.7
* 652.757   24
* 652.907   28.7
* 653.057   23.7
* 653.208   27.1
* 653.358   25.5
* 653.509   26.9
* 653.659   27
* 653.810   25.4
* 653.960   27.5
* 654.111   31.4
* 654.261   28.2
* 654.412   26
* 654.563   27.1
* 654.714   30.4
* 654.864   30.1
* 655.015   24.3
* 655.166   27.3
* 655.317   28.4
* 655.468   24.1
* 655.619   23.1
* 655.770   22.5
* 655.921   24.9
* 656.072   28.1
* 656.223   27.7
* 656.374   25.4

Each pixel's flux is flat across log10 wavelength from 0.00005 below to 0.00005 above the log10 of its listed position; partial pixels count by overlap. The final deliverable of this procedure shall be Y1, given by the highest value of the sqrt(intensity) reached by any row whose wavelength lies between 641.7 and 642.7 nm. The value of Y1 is 5.22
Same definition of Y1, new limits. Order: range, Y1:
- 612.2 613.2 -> 5.66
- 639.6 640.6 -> 5.18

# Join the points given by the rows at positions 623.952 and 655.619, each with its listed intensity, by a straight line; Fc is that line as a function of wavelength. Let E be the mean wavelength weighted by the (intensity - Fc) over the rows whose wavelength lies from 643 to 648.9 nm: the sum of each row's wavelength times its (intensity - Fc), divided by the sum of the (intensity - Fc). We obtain 646.16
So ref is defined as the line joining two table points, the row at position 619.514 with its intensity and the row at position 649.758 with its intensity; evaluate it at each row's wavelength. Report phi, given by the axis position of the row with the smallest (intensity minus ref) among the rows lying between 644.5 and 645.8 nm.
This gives 645.433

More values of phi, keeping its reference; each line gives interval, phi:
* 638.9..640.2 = 639.221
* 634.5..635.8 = 634.821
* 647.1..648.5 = 647.368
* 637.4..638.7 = 637.604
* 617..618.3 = 617.236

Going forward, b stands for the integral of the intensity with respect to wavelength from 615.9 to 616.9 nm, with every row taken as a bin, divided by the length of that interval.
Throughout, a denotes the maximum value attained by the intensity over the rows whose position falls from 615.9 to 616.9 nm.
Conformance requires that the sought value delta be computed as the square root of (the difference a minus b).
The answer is 1.60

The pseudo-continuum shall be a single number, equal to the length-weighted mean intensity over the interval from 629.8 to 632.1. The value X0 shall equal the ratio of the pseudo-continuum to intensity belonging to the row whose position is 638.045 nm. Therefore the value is 0.91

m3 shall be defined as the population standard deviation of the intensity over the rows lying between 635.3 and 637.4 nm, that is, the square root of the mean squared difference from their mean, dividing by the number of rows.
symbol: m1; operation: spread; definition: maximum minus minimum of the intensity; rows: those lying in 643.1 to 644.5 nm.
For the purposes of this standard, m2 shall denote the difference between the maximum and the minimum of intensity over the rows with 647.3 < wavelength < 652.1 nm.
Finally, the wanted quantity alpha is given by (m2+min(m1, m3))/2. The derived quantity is 4.6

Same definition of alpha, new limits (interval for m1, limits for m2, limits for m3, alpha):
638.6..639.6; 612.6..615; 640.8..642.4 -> 6.0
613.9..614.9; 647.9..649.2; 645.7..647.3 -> 3.5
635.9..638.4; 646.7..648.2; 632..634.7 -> 2.9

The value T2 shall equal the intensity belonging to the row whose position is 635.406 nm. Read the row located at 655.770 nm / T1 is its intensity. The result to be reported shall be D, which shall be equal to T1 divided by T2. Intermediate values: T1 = 22.5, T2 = 25.1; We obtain 0.90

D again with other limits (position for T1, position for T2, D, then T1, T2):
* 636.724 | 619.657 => 1.01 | 22.8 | 22.5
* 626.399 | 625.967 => 0.98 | 23.5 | 24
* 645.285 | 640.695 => 1.04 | 21.9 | 21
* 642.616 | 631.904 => 1.35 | 26.3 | 19.5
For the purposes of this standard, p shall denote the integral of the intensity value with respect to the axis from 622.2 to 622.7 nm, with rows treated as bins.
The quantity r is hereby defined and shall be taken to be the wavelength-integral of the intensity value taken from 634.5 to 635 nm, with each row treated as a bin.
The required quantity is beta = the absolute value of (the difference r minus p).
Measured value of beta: 0.0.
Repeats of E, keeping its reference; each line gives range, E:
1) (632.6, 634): 633.23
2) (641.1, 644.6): 643.30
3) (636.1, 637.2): 636.87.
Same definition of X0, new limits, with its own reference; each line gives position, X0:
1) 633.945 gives 0.96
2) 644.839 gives 0.98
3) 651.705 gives 0.97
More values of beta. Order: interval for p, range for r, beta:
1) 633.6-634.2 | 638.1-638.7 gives 0.7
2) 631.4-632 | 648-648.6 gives 1.8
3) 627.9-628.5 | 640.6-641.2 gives 1.8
